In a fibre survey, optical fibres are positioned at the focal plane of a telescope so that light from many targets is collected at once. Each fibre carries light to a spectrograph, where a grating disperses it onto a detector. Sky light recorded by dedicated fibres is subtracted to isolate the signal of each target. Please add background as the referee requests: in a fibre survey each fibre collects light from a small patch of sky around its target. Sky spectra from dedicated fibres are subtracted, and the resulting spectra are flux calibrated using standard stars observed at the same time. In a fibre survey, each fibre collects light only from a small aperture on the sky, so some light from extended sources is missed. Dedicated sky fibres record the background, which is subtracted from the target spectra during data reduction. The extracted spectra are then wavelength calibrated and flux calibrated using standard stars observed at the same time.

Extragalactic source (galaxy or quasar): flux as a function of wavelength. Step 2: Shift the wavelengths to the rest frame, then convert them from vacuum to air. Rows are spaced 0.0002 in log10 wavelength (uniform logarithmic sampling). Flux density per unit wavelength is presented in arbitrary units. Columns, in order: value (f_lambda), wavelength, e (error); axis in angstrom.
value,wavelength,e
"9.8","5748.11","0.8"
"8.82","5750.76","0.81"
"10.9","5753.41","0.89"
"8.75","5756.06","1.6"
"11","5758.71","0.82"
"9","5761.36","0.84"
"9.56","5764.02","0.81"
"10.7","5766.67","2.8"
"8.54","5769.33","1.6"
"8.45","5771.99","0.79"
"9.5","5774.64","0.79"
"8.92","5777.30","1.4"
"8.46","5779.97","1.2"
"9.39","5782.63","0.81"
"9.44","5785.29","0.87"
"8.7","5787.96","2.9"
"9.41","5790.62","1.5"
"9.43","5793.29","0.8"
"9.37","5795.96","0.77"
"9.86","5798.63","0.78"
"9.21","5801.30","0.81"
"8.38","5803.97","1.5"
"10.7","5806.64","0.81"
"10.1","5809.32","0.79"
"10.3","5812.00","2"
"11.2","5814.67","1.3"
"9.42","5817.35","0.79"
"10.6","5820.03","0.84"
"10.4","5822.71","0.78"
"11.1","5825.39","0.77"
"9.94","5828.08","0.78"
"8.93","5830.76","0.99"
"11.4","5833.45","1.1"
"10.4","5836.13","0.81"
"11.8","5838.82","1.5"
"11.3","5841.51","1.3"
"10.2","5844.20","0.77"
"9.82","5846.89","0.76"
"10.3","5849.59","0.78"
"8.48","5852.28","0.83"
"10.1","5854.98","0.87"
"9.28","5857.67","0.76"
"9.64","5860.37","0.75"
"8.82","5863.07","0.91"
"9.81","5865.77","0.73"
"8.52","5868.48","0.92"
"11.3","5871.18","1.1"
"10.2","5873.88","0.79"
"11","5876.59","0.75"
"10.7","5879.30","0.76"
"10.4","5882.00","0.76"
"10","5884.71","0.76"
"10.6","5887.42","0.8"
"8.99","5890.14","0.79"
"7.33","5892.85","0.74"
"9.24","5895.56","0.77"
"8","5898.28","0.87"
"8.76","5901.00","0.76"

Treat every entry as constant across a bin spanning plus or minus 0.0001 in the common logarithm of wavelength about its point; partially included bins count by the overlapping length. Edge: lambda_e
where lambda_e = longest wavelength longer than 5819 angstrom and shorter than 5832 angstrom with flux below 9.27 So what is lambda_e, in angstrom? 5830.76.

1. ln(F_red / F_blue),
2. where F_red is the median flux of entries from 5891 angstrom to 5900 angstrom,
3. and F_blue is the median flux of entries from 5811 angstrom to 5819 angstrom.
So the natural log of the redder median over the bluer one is -0.25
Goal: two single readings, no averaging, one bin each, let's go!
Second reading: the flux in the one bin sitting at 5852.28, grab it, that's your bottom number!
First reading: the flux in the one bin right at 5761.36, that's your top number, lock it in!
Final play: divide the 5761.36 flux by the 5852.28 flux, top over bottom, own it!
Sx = 1.06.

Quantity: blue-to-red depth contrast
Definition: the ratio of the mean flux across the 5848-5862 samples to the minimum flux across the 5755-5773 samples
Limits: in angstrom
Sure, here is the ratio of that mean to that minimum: 1.13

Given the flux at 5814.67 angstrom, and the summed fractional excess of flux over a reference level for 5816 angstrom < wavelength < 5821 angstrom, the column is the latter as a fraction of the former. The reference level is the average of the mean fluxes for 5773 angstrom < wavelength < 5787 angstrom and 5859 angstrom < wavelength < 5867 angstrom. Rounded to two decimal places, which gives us 0.01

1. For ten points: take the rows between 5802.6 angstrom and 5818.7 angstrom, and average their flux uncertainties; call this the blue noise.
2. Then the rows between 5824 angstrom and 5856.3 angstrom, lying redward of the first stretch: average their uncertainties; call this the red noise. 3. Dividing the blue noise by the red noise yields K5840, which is 1.28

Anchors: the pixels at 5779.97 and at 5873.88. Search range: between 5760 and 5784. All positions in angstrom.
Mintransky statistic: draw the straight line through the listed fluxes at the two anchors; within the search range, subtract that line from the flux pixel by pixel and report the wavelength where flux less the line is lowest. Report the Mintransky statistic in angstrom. 5779.97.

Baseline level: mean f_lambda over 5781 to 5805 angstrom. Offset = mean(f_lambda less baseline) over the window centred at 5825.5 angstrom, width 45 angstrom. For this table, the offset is 1.1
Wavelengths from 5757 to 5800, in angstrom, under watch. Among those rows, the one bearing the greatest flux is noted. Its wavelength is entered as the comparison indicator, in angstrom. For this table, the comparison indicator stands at 5758.71 angstrom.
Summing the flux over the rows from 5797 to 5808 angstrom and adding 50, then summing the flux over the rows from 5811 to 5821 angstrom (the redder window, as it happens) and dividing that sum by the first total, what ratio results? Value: 0.471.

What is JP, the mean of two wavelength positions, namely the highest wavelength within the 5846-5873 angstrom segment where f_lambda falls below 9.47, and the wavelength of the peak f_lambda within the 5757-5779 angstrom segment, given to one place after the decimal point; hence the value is 5813.6 angstrom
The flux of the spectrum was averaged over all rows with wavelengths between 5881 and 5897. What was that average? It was 9.4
